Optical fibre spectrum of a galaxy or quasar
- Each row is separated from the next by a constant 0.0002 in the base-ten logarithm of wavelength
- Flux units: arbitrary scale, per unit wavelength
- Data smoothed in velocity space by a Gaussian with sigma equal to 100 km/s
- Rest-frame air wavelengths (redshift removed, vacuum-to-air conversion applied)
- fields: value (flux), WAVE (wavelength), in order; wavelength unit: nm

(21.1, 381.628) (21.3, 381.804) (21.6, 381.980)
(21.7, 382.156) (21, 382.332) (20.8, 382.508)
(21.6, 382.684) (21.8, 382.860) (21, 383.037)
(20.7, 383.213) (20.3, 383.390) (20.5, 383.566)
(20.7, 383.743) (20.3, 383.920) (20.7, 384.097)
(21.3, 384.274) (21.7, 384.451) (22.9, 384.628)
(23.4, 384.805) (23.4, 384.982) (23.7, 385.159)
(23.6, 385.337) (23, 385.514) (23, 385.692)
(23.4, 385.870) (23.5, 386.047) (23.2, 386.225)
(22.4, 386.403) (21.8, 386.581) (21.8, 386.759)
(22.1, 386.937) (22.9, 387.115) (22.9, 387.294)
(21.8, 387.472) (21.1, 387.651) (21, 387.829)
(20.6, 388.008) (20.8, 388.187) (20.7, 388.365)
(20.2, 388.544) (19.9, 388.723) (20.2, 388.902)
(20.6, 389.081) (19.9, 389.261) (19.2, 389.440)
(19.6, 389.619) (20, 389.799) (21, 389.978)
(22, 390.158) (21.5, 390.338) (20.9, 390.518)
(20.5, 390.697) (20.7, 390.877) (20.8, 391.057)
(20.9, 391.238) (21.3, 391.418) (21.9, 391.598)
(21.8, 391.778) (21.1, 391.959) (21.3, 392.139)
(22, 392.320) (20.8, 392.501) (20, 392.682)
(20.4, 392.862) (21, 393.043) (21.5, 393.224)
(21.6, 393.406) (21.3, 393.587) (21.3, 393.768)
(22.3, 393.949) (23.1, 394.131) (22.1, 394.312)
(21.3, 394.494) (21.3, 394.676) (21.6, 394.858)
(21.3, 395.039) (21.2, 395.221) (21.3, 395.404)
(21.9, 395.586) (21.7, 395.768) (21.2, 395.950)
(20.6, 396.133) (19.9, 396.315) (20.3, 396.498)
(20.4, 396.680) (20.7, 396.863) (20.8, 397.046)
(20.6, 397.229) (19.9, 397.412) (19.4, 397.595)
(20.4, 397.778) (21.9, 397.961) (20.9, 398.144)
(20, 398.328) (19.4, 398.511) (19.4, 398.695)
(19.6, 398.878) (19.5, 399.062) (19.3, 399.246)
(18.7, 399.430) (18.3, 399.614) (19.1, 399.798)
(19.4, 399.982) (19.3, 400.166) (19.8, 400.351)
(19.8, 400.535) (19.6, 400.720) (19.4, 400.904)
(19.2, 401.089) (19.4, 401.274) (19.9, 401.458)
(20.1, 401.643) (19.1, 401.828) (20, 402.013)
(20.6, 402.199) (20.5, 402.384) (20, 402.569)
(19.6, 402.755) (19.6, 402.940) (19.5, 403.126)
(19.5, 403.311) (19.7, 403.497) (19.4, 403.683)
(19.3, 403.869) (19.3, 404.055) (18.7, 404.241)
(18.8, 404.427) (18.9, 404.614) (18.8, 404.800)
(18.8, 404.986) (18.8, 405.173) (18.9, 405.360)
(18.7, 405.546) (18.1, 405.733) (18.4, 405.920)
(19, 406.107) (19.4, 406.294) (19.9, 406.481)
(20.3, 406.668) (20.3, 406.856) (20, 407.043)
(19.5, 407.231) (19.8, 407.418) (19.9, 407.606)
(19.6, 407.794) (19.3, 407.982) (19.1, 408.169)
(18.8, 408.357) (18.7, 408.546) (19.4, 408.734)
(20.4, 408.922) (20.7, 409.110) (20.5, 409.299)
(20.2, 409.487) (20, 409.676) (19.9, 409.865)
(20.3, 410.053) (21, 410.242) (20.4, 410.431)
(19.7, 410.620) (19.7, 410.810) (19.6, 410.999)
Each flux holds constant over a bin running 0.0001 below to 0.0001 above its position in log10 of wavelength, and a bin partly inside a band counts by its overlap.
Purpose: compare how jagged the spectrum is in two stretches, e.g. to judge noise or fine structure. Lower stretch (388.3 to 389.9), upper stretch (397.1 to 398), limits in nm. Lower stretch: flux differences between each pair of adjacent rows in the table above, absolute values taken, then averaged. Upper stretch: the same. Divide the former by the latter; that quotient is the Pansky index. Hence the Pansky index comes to 0.50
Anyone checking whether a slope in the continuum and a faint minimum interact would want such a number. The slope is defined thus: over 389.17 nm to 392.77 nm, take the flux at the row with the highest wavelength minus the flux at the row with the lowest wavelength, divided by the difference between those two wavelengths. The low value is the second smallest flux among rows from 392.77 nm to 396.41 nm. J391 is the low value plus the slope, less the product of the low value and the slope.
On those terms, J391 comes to 20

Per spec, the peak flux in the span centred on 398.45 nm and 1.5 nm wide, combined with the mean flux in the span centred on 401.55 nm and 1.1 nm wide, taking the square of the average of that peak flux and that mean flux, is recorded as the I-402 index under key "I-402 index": 431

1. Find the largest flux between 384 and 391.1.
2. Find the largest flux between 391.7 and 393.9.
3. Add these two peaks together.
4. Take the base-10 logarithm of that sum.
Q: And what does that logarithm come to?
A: 1.66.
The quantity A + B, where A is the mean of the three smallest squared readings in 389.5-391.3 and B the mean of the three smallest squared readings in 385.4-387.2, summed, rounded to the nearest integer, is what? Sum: 881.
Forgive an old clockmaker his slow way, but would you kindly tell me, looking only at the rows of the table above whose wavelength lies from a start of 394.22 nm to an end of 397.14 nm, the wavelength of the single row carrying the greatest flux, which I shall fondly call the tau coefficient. 394.312 nm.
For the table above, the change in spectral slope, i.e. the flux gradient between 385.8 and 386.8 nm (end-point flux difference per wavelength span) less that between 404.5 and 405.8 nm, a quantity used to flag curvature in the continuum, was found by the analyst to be -1.1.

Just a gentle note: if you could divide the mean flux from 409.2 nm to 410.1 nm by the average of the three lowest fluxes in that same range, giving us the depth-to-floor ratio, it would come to 1.007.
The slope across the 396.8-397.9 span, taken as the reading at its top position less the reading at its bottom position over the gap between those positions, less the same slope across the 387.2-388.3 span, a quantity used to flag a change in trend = 2.0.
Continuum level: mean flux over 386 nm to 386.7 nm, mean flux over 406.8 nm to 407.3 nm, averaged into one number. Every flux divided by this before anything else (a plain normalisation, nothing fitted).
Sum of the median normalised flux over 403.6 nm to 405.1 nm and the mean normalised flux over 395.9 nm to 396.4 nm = 1.85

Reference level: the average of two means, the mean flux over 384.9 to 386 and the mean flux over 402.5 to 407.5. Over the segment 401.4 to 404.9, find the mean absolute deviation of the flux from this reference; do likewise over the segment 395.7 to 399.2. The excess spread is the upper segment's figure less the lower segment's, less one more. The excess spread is -0.3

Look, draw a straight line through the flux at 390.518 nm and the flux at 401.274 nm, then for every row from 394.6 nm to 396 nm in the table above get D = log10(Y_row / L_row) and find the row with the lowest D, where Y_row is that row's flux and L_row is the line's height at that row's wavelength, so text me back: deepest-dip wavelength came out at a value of 395.221 nm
